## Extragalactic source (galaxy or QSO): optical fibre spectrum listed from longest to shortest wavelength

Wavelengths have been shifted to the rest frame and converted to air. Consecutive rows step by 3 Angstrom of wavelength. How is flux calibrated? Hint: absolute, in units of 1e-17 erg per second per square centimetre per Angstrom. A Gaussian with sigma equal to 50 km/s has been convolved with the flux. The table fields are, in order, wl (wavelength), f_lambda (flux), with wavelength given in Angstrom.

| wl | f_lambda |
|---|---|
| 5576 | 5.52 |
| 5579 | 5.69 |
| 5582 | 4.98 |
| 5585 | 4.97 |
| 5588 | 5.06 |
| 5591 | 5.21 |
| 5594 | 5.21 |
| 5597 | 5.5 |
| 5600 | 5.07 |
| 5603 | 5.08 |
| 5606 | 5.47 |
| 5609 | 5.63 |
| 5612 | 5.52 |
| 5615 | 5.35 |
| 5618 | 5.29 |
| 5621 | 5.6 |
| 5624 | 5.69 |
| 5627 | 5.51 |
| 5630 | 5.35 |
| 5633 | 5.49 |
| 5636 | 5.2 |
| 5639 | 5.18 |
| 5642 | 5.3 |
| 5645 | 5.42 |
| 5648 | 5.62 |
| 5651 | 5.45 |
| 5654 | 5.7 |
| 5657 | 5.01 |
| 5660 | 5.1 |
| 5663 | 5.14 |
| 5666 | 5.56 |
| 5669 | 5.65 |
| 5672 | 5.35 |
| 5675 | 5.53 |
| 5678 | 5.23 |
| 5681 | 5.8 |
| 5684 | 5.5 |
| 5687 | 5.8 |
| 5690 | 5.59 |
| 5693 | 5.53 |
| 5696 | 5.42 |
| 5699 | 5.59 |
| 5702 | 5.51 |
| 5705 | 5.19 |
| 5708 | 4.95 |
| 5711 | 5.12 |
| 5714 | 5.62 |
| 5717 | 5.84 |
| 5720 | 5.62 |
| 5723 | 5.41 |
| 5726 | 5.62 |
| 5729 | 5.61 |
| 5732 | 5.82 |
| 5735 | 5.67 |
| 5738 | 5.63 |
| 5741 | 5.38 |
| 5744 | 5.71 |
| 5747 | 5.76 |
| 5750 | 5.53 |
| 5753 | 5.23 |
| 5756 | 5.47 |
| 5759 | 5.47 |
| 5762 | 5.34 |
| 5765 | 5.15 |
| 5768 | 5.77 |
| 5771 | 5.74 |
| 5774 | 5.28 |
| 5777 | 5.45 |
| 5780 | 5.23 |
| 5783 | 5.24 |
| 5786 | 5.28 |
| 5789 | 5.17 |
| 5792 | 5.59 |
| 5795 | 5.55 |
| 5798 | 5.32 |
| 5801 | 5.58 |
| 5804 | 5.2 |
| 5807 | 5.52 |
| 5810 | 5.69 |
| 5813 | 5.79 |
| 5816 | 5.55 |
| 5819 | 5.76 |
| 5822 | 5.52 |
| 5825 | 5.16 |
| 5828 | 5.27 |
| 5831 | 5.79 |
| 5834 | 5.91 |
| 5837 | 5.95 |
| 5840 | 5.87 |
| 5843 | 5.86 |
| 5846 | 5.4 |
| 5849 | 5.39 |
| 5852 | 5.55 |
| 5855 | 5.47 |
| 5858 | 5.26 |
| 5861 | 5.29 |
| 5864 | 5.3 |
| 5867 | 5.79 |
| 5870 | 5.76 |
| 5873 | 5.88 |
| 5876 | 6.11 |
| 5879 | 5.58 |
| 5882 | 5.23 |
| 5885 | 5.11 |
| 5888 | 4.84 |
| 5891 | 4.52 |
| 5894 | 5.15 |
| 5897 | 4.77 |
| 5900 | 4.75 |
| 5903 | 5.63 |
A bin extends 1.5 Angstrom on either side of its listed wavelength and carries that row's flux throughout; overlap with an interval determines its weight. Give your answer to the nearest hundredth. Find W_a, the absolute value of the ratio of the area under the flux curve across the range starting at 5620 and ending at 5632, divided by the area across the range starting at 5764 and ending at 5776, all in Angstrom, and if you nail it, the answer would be 1.01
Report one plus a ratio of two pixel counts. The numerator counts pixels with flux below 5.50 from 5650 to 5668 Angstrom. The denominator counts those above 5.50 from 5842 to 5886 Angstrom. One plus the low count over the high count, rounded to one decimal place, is 1.6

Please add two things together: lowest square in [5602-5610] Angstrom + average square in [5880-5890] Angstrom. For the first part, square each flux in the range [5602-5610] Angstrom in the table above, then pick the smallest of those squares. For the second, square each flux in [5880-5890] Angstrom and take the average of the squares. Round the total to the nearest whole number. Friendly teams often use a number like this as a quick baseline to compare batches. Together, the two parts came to 51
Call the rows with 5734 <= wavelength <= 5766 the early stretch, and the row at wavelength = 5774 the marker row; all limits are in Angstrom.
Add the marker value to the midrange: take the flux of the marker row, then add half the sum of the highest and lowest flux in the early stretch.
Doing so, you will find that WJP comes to 10.7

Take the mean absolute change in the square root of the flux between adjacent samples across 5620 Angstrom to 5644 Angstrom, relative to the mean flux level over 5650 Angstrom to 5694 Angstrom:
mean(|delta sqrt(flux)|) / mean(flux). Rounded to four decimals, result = 0.0056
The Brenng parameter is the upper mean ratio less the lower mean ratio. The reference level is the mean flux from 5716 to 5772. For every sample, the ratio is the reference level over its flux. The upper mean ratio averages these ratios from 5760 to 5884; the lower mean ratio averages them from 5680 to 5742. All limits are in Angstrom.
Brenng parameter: 0.002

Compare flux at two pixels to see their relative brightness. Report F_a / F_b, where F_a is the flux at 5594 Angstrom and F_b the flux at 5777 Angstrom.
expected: 0.96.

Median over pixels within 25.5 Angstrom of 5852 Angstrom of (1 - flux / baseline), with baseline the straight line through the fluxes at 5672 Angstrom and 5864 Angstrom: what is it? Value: -0.087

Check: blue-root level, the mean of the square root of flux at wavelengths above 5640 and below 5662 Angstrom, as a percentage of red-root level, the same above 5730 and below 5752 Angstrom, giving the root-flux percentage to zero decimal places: 98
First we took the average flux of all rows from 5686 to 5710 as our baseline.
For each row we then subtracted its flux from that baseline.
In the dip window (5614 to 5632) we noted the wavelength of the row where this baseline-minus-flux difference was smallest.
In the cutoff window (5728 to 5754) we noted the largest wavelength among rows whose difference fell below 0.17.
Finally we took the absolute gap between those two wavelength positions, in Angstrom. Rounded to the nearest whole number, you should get 126 Angstrom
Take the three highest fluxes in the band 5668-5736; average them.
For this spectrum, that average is 5.82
